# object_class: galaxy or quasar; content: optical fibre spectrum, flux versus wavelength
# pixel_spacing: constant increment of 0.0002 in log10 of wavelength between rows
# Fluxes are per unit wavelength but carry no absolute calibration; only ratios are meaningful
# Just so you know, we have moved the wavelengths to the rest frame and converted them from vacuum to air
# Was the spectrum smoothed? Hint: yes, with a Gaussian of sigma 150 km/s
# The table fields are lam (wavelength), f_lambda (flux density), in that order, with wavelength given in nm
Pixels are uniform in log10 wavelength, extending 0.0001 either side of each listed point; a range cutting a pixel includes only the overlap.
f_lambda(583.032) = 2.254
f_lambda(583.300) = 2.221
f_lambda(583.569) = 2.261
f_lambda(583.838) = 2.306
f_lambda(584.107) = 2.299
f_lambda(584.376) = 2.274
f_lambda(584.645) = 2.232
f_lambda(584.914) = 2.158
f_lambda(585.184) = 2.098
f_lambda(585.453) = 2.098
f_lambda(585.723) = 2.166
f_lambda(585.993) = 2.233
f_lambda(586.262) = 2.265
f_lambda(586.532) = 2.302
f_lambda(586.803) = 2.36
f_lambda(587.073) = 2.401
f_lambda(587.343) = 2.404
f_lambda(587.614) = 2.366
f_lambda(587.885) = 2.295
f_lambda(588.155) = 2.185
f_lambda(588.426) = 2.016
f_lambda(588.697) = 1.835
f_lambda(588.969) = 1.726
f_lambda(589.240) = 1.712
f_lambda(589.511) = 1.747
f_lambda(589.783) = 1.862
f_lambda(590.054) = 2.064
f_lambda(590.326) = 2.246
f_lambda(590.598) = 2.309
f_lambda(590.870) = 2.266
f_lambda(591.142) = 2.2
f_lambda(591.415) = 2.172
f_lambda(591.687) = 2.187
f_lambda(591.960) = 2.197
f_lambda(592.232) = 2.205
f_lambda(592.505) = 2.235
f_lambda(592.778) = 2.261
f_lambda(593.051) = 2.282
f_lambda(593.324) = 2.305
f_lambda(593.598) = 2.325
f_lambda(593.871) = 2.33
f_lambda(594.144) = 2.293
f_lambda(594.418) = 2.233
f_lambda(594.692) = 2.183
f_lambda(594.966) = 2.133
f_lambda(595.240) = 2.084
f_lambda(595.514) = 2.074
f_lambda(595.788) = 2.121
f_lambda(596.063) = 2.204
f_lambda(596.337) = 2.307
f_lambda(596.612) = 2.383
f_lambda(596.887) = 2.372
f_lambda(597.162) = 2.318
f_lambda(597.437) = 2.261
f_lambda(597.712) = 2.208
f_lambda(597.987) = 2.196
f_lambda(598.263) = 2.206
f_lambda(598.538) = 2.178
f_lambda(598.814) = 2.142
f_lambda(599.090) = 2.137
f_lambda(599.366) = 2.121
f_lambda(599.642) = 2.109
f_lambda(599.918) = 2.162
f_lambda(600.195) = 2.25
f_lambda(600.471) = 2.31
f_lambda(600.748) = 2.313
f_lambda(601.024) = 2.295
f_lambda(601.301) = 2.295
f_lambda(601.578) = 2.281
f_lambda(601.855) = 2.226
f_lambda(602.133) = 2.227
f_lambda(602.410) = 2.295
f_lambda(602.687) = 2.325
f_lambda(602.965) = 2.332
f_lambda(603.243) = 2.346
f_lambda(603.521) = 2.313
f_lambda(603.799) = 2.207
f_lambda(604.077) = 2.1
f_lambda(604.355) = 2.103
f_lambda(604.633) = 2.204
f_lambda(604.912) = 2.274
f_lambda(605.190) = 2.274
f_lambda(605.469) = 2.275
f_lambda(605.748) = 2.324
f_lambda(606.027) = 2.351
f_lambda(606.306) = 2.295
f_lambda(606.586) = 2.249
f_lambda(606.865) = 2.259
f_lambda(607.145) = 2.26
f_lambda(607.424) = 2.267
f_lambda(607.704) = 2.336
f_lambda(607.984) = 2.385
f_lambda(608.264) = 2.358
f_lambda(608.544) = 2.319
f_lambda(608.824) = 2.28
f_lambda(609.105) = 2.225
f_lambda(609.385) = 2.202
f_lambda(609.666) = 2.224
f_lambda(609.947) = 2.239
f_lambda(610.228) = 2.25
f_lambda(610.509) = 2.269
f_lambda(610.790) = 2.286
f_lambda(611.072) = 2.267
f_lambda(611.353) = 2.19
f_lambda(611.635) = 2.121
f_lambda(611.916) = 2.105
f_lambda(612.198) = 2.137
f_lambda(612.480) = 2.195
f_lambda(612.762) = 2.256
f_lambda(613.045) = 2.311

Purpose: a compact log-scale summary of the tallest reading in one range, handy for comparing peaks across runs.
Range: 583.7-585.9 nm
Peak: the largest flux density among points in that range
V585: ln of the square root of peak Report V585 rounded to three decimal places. 0.418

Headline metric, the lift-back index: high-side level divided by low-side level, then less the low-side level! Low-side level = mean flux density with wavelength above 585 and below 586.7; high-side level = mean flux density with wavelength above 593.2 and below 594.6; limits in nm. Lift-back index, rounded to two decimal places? -1.15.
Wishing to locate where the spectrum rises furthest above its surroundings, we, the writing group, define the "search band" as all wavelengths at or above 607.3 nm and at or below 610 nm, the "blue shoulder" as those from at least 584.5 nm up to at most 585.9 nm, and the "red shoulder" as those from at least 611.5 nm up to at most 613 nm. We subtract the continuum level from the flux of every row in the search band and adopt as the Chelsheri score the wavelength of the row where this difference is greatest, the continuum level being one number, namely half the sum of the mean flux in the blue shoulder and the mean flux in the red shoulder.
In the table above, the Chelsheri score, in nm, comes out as 607.984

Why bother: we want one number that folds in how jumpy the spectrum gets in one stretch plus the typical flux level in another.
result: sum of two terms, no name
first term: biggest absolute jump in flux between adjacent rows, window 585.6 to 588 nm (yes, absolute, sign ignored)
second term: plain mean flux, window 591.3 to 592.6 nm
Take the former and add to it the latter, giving 2.27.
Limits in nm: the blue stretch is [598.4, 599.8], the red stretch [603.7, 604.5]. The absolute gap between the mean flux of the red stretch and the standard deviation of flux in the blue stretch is 2.11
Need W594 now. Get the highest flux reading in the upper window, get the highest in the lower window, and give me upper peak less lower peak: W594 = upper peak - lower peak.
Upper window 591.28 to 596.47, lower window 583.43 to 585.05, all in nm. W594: 0.02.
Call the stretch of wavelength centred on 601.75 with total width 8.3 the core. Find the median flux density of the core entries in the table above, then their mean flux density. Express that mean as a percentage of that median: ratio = 100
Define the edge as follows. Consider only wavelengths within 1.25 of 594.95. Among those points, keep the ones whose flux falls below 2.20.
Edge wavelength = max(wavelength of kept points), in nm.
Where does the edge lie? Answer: 595.788 nm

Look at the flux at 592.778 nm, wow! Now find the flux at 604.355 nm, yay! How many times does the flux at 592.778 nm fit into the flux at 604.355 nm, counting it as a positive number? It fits 0.93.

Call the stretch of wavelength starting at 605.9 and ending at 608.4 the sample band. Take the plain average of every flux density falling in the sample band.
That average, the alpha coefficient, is 2.31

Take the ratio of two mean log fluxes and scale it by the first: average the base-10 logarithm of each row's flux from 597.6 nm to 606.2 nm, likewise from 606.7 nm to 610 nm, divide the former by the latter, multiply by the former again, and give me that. 0.342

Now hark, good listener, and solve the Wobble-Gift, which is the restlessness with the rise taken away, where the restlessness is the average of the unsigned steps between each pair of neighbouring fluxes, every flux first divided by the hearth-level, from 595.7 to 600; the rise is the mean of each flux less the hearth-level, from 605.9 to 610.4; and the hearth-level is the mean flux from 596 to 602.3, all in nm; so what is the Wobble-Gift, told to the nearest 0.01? -0.02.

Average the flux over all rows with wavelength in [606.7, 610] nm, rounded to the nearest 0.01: 2.28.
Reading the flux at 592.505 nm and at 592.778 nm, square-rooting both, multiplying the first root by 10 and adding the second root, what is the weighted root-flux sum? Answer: 16.5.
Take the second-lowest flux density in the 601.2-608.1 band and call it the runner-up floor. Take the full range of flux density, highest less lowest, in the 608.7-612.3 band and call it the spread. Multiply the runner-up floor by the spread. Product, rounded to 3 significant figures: 0.381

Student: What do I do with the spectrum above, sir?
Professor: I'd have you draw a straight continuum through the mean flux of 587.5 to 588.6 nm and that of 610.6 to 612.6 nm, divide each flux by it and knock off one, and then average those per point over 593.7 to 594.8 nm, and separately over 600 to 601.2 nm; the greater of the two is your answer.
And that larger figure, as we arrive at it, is 0.042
